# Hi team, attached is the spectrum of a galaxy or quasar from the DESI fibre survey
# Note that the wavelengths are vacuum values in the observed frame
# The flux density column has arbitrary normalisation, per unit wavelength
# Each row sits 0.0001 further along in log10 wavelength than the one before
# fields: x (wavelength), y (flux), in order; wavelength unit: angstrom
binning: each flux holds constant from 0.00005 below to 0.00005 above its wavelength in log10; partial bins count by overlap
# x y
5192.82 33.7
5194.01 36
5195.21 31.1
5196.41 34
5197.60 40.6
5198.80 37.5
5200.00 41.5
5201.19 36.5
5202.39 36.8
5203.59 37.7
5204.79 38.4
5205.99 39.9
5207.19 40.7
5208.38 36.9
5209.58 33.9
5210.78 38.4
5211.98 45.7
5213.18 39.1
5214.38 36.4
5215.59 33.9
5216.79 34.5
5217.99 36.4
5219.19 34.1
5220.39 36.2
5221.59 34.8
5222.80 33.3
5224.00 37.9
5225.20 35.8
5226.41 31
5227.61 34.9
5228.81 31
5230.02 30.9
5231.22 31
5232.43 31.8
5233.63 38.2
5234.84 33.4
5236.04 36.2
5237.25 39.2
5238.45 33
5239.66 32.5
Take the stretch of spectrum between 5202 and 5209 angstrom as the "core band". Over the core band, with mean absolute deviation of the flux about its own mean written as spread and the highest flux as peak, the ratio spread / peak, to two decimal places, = 0.03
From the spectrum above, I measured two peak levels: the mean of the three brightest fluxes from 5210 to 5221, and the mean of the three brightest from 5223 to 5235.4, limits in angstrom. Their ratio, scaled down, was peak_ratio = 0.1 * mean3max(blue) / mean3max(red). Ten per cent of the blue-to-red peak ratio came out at 0.110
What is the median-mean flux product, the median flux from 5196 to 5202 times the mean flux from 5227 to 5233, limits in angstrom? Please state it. 1197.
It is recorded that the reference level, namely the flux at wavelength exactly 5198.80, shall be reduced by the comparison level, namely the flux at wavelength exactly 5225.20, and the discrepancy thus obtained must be 2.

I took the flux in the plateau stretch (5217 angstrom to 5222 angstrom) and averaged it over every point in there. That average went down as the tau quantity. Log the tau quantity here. 35.4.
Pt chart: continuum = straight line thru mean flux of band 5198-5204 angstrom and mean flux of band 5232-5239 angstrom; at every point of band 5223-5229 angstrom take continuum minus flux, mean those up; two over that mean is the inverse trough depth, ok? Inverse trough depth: 1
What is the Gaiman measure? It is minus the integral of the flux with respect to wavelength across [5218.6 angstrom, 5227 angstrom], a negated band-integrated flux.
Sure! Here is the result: -292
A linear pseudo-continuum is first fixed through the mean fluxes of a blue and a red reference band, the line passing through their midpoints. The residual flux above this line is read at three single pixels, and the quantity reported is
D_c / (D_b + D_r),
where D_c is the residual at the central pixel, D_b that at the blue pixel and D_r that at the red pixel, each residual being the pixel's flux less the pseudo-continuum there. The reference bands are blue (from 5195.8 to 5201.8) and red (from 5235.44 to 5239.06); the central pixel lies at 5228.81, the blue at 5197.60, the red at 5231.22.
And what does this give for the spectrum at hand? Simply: 2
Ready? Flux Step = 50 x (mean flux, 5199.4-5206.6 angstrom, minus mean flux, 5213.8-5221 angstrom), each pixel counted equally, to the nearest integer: 161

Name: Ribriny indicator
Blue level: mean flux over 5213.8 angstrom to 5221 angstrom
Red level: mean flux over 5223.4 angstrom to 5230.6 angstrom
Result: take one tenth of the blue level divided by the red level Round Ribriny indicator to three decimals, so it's 0.105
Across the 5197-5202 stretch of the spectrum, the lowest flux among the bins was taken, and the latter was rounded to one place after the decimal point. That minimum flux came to 36.5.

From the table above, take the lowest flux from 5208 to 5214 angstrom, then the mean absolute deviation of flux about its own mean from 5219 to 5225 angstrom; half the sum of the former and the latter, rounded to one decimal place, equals 17.7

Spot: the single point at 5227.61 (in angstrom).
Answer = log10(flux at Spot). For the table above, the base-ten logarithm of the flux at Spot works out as 1.54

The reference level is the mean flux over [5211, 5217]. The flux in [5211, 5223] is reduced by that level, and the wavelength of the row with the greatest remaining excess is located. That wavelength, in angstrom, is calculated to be 5211.98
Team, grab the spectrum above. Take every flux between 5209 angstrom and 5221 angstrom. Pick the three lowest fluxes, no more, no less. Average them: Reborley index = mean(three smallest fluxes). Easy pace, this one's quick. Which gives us 34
